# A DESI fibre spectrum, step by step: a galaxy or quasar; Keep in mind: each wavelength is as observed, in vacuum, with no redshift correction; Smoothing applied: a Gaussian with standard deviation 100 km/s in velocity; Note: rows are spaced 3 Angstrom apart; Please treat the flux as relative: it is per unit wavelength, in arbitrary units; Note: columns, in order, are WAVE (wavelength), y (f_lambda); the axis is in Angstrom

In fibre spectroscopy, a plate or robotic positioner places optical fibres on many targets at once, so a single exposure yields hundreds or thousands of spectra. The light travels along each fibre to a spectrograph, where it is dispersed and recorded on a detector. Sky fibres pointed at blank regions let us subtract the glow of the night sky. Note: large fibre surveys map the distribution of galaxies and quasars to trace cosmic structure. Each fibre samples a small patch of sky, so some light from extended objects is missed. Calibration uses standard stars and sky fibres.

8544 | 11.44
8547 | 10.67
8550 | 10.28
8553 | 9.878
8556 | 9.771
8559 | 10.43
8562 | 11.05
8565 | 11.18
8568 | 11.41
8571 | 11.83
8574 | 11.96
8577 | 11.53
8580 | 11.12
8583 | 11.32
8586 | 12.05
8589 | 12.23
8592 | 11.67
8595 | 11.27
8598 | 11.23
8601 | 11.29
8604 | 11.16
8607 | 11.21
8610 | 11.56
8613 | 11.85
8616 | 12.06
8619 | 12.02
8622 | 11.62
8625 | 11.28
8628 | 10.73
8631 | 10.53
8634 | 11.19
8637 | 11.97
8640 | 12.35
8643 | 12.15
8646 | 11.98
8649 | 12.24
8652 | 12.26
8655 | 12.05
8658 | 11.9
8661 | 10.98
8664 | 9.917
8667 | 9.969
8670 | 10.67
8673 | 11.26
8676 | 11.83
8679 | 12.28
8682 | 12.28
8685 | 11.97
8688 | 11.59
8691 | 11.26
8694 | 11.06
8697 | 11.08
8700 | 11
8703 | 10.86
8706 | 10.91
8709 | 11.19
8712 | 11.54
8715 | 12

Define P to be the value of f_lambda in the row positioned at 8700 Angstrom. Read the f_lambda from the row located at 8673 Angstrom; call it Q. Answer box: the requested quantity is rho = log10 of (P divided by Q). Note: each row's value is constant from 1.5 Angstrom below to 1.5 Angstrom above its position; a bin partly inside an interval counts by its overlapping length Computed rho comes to -0.01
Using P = 11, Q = 11.26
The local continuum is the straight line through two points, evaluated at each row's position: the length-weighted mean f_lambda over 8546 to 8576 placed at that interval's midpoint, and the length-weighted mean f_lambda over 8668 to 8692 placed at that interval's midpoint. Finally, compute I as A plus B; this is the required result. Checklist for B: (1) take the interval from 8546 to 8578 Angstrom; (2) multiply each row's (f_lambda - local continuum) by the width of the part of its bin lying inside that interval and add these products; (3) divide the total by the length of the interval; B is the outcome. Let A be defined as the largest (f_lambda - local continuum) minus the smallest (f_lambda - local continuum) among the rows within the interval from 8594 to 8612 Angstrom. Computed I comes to 0.4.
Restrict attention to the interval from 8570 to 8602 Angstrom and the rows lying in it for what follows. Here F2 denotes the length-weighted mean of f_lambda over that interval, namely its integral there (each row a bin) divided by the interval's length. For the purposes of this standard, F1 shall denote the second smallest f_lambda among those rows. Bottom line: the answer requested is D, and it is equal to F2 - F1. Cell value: 0.36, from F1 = 11.23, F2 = 11.6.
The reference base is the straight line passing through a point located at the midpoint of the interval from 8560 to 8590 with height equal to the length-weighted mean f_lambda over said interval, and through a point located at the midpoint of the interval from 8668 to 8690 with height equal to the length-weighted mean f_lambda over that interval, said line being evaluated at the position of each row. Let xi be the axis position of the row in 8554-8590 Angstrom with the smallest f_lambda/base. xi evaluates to 8556 Angstrom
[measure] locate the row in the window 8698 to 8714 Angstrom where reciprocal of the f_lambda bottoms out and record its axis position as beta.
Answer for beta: 8712 Angstrom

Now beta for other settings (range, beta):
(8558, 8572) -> 8571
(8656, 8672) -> 8658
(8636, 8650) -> 8640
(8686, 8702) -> 8688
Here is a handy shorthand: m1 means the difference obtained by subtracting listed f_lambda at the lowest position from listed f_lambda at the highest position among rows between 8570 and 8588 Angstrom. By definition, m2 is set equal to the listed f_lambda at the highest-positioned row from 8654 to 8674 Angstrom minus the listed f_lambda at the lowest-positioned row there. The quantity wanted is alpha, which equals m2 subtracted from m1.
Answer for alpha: 1.0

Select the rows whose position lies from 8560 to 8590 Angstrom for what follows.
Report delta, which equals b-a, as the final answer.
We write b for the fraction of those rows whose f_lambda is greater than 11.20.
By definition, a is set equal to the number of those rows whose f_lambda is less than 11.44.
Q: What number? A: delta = -4.3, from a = 5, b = 0.70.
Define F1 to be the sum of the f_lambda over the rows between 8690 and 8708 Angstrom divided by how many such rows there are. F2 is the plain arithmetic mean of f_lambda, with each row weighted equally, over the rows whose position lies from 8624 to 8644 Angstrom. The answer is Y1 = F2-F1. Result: 0.43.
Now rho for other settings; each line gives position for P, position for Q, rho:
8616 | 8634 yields 0.03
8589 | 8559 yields 0.07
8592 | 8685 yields -0.01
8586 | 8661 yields 0.04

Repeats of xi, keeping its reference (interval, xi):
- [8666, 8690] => 8667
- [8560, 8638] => 8631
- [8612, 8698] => 8664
